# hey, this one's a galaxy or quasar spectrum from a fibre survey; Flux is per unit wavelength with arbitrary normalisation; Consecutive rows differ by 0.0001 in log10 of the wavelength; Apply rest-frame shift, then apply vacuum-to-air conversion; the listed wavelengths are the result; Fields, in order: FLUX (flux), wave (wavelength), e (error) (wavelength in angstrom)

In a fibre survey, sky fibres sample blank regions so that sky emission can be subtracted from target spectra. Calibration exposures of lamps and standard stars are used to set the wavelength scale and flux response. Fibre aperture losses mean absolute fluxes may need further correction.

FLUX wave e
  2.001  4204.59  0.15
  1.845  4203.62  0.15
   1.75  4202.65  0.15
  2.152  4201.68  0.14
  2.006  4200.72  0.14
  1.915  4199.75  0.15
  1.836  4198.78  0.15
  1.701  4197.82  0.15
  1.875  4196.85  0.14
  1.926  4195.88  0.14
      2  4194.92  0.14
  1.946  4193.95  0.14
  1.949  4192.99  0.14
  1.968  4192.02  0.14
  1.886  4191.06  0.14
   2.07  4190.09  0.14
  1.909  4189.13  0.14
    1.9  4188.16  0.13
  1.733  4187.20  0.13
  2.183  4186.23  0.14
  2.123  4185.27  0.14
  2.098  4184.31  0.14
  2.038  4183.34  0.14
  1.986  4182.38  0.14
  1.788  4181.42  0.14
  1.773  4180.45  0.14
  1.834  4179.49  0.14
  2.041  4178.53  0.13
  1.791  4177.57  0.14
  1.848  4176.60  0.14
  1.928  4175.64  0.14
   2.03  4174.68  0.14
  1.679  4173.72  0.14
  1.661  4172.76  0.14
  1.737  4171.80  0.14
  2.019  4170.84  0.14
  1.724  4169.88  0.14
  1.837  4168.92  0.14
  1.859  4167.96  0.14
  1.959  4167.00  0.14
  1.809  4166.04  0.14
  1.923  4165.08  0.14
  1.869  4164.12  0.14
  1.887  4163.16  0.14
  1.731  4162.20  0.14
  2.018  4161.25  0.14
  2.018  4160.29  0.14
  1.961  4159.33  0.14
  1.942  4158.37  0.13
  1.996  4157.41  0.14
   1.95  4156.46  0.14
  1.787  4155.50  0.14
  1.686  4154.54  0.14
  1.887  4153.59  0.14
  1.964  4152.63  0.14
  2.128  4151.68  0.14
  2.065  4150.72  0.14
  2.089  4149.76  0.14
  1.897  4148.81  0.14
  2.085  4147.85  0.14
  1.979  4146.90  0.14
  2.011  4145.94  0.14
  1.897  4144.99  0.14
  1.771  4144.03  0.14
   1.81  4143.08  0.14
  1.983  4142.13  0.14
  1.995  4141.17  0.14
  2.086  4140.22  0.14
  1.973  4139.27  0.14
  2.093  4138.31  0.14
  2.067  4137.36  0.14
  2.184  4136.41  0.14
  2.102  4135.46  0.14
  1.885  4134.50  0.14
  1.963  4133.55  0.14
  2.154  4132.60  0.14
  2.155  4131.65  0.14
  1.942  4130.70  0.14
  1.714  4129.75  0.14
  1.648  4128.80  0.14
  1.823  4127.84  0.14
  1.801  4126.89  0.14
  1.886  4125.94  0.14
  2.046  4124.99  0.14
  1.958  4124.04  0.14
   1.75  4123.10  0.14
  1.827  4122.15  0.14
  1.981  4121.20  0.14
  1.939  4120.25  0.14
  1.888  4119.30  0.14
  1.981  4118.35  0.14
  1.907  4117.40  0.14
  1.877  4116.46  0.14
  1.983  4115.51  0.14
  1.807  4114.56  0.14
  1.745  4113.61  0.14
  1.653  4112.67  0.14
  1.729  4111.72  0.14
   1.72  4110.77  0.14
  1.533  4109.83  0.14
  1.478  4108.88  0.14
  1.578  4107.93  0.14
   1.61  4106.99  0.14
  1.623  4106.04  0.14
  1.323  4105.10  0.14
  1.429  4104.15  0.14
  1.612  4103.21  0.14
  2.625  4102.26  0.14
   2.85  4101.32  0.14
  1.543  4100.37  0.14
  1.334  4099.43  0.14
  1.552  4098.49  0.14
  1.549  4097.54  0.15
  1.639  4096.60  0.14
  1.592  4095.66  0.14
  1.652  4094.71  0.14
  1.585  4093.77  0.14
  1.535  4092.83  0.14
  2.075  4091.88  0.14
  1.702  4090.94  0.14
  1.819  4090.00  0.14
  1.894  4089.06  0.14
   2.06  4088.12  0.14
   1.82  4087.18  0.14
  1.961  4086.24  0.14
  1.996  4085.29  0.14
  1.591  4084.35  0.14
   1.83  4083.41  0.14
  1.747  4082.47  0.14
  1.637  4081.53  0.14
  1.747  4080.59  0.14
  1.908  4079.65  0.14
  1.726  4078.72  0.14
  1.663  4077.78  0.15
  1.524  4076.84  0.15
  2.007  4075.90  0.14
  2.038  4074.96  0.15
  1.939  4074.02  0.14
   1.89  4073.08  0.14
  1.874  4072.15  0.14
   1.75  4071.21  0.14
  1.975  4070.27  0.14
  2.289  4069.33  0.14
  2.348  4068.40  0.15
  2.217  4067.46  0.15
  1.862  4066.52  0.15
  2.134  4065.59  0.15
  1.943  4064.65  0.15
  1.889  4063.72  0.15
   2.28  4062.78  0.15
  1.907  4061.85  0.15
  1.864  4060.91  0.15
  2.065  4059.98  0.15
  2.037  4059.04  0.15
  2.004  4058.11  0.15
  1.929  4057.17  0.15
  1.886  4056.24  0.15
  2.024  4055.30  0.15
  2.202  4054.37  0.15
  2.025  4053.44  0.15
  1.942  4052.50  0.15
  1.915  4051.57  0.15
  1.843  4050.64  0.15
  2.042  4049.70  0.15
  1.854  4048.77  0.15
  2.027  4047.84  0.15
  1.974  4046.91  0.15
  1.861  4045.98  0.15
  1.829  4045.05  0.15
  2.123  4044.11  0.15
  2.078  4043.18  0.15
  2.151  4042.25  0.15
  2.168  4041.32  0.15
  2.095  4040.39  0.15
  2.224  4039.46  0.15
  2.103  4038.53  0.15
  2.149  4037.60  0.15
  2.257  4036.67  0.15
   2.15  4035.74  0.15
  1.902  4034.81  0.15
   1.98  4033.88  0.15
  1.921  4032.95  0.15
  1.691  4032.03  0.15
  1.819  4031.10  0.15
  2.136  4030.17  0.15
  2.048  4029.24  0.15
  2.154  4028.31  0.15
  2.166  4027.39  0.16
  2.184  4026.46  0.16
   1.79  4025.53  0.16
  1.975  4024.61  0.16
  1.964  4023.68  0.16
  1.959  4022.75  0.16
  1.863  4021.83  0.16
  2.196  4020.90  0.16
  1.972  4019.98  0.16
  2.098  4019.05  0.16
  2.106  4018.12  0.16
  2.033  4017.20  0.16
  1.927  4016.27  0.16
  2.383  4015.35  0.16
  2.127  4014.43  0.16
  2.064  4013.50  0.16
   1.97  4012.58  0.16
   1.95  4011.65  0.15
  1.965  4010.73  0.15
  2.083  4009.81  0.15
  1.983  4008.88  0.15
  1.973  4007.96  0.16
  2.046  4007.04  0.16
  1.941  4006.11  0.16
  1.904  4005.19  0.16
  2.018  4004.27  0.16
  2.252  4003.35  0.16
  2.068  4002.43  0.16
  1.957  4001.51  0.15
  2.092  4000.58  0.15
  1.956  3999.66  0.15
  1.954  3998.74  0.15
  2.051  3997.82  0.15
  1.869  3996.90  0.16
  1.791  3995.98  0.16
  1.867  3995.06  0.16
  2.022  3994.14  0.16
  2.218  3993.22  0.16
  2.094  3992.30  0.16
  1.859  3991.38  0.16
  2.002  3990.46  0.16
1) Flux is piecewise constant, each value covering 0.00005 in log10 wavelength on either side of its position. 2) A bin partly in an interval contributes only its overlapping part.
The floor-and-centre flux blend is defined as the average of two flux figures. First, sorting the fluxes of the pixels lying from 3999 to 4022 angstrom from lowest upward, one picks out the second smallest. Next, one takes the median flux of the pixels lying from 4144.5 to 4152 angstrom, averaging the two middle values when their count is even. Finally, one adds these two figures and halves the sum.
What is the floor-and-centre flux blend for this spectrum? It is 1.97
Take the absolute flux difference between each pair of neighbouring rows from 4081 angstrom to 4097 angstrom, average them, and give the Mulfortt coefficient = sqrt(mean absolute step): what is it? 0.414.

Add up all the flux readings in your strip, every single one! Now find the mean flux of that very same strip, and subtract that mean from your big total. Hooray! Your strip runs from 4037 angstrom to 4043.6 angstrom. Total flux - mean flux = 13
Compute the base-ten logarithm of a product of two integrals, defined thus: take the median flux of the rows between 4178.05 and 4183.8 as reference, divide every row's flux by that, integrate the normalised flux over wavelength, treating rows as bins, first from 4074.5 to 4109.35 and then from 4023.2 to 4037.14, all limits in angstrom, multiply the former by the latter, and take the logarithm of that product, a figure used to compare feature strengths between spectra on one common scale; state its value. 2.67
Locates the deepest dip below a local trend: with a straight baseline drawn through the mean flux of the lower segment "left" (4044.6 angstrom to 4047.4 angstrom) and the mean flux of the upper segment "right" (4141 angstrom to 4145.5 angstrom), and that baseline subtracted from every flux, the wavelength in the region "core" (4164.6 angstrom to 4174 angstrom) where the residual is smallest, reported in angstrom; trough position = 4172.76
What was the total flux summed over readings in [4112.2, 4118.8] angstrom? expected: 13.0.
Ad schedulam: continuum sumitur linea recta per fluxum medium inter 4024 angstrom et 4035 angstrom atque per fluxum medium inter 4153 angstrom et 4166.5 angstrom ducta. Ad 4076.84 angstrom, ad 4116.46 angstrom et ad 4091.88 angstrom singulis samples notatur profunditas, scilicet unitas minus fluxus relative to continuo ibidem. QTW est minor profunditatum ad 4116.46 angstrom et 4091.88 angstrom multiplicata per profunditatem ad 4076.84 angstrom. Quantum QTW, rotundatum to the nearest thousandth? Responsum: -0.015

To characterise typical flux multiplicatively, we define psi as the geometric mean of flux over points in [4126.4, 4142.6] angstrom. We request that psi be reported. 1.97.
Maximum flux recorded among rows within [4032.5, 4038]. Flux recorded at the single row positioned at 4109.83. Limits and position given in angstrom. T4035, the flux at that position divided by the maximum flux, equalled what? 0.68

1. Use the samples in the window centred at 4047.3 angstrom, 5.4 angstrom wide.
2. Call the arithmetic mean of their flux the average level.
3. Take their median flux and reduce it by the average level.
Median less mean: -0.014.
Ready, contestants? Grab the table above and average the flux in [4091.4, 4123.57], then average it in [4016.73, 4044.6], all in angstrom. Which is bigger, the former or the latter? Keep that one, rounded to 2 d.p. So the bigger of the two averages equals 2.05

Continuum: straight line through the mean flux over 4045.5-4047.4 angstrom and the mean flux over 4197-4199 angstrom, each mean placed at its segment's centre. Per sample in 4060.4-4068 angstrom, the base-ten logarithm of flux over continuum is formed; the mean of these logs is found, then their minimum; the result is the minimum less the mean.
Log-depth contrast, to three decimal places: -0.033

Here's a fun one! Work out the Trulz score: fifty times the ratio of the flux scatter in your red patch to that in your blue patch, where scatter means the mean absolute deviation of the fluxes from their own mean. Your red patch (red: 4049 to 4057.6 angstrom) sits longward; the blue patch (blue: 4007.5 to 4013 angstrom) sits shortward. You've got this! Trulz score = 132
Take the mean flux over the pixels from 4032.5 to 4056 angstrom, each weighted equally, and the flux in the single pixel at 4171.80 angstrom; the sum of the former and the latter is 3.77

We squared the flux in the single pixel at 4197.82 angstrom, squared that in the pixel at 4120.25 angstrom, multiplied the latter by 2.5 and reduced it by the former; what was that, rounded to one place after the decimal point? 6.5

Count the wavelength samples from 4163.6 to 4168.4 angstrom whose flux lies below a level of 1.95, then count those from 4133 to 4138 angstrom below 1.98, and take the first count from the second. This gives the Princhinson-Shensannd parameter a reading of -2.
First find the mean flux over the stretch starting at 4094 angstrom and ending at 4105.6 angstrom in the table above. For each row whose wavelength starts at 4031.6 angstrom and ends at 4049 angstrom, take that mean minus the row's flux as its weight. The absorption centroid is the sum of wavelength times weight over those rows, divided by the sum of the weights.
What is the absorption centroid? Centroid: 4040.3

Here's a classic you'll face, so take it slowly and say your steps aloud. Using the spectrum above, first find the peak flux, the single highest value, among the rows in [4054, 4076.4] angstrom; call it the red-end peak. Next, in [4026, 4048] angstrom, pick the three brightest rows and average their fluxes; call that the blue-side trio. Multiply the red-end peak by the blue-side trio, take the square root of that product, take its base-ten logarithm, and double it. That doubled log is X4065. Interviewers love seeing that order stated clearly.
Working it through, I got 0.72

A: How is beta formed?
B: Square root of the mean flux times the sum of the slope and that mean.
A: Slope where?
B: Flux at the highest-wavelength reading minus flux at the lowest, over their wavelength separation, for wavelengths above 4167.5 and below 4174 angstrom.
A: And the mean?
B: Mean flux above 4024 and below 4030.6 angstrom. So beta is 2.05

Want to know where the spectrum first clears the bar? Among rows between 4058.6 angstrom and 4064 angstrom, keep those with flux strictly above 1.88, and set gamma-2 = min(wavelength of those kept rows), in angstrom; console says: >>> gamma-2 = 4059.04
